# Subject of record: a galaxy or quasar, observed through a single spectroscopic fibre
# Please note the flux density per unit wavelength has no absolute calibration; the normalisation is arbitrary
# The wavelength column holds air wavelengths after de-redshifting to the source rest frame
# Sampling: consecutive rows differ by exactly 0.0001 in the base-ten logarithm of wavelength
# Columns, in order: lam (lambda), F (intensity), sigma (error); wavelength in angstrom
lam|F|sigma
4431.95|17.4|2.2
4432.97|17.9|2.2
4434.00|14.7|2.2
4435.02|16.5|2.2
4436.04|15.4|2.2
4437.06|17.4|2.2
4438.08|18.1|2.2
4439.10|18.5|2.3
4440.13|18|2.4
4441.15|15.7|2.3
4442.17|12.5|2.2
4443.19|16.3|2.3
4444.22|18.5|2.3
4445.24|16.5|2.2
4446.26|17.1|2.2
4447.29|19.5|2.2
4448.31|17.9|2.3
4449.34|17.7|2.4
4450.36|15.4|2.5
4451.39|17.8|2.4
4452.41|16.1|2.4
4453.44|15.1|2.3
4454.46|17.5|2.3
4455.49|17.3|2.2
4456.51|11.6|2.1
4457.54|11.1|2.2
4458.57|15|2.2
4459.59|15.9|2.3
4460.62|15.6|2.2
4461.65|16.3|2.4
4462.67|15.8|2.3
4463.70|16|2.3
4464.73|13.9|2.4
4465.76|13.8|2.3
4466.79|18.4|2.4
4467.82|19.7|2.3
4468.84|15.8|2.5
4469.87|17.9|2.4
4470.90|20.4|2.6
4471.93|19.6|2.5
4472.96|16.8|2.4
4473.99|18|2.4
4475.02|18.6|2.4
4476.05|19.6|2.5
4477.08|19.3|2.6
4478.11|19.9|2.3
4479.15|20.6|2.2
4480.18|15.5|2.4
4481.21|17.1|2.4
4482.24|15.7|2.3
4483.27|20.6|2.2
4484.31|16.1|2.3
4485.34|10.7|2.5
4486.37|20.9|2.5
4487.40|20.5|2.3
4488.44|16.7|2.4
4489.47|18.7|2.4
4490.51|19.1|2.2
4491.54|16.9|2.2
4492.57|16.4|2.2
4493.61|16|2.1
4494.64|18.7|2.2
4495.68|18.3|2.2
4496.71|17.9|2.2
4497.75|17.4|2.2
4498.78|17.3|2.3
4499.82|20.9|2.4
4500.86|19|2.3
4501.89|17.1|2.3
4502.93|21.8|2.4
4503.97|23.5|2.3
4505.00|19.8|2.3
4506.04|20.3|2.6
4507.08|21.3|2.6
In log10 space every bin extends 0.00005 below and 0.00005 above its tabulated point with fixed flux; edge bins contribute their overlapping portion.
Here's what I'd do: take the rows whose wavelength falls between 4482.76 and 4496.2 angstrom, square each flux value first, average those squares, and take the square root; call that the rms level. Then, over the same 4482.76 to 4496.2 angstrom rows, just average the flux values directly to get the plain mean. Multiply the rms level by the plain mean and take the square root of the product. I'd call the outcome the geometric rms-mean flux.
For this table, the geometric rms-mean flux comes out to 17.8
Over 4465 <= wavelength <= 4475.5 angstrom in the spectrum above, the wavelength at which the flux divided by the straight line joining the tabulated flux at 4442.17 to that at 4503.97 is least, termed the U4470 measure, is 4465.76 angstrom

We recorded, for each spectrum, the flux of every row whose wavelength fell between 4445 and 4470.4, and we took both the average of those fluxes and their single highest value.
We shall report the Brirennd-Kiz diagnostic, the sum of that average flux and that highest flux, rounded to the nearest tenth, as 35.9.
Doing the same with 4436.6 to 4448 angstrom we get 36.6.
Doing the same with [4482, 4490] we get 38.4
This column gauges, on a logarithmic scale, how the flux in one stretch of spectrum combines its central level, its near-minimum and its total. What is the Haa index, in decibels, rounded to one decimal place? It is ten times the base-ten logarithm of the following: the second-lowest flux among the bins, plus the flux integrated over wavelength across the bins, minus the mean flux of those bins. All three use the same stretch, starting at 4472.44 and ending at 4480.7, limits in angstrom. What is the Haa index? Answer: 21.8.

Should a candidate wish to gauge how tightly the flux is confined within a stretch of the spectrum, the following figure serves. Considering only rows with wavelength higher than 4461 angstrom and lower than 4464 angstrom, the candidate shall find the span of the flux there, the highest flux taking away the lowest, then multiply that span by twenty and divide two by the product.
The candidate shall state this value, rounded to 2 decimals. 0.20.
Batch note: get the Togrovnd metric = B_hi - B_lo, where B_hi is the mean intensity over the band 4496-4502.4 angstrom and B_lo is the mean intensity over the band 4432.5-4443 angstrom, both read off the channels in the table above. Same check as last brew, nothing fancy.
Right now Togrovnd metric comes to 1.8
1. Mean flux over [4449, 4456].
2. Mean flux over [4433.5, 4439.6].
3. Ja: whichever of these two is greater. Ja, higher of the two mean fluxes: 16.8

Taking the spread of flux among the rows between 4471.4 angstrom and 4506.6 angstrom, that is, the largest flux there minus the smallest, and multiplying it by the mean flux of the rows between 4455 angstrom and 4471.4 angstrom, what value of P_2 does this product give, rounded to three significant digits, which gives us 204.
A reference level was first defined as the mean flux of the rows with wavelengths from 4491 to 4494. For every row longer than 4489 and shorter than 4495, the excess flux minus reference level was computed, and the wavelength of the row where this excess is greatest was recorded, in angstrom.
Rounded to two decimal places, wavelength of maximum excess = 4490.51 angstrom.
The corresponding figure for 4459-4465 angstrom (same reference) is 4461.65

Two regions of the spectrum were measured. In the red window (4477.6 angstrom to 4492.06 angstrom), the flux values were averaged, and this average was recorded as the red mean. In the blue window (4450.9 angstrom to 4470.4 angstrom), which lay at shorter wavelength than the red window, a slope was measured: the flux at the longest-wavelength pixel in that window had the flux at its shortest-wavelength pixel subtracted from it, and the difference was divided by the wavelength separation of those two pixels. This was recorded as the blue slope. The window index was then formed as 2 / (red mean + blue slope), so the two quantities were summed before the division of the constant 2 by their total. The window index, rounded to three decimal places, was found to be 0.112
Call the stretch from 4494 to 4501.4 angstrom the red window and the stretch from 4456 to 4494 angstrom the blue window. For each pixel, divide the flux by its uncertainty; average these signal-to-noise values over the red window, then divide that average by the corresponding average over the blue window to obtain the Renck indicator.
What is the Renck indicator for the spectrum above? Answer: 1.12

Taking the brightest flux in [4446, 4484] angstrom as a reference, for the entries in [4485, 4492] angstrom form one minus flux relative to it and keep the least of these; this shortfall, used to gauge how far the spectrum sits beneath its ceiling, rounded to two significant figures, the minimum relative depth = -0.015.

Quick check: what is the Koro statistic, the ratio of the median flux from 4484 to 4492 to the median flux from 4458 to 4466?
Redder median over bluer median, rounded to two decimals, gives 1.13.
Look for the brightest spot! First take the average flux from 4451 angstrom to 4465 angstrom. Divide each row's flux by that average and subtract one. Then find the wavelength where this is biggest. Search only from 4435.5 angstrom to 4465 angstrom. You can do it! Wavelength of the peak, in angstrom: 4447.29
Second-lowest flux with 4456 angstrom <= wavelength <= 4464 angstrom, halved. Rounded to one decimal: 5.8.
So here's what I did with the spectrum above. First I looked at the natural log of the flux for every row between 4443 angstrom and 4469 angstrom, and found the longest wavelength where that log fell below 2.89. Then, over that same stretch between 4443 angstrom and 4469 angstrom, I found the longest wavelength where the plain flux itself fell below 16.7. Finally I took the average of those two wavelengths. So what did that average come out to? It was 4468.8 angstrom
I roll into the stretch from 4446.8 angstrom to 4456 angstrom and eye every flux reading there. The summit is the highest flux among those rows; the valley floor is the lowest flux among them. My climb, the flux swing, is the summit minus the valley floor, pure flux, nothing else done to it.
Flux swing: 4.4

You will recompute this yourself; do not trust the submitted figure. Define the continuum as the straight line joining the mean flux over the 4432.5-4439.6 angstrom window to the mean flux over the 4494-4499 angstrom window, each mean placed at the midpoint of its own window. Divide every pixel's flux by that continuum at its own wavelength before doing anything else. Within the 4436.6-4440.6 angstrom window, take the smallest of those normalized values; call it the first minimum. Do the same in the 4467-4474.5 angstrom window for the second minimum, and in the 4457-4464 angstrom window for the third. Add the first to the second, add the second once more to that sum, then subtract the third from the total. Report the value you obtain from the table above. 2.19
